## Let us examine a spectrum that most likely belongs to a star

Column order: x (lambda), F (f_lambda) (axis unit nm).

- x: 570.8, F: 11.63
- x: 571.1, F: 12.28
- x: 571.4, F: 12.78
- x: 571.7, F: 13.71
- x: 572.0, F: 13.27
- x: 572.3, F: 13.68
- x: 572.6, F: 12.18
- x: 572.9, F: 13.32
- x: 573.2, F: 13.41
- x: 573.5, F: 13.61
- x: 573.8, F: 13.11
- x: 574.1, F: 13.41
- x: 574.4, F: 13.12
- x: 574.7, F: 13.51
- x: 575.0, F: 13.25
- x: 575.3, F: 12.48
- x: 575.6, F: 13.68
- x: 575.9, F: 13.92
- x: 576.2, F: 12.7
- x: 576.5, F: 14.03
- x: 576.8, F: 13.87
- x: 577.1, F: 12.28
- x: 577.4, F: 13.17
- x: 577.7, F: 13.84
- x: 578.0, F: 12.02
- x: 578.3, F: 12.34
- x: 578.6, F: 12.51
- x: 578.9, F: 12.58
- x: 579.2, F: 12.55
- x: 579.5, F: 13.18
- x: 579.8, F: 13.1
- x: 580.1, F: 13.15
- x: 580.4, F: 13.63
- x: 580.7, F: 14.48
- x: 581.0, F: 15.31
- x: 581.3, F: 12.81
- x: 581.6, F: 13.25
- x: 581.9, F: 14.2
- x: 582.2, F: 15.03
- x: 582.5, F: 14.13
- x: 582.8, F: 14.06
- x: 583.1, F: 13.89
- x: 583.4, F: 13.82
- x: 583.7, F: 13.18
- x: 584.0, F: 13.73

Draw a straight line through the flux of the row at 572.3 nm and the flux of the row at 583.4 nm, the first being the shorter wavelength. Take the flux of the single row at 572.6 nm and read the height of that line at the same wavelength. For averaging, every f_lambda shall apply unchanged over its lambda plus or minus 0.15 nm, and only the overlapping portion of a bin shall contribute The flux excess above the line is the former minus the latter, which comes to -1.5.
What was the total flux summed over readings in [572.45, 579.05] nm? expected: 288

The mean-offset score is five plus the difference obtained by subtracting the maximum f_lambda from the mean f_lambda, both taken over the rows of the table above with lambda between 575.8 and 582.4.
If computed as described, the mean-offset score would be 3.1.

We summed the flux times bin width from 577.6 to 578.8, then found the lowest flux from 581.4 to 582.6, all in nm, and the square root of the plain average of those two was 3.77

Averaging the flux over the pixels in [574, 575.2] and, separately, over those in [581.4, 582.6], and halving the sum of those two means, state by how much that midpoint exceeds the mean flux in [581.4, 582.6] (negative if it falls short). -0.4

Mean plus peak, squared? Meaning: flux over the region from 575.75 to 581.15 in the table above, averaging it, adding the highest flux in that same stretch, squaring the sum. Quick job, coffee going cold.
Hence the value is 816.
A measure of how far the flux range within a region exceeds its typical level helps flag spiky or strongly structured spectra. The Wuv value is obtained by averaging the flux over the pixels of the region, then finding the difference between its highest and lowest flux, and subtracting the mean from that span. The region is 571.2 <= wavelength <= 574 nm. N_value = -11.7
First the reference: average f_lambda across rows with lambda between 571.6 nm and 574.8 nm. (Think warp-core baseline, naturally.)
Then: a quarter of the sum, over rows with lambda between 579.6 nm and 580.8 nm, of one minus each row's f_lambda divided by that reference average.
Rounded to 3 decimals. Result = -0.022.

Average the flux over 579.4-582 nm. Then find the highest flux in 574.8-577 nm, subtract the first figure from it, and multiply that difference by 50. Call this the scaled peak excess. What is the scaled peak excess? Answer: 18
